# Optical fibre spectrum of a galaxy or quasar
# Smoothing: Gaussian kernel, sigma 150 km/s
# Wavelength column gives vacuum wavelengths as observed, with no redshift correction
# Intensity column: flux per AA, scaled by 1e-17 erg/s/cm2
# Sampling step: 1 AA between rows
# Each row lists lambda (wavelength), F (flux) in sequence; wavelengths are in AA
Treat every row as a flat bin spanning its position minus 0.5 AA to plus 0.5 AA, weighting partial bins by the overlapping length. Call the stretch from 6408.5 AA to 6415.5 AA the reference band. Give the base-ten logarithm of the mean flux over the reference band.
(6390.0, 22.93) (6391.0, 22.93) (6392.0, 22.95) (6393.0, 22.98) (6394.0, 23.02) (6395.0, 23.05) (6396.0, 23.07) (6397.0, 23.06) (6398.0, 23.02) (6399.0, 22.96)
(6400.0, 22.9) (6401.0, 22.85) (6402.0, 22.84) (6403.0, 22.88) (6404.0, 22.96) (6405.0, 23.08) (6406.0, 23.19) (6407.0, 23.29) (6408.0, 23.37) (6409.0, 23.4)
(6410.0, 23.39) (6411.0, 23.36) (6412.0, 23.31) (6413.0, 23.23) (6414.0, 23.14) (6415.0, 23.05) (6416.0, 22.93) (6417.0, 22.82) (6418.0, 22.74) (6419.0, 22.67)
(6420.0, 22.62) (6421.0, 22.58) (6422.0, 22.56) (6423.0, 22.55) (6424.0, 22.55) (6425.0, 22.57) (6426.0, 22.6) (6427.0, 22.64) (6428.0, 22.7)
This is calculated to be 1.37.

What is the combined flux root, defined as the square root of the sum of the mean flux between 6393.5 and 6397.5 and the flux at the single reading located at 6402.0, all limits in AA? 6.77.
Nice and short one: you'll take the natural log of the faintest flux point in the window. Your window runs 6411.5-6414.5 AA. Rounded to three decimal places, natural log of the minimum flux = 3.142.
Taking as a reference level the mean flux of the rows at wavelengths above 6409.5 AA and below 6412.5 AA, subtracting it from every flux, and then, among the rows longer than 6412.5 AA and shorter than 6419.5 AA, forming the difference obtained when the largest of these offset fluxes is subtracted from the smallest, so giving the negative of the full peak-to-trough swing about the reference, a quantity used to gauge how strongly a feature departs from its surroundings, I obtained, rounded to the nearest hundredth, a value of -0.56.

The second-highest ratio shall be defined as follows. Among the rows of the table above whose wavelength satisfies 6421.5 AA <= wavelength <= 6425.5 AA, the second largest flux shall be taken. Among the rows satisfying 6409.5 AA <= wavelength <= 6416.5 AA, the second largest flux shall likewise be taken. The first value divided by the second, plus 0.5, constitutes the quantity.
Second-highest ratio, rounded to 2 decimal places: 1.47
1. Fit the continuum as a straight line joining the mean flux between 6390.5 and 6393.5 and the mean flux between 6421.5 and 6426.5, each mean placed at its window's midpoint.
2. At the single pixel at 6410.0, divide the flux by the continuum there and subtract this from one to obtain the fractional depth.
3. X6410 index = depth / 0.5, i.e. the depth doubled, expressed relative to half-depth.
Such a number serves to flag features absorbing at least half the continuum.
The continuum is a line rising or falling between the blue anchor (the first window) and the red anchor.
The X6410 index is -0.058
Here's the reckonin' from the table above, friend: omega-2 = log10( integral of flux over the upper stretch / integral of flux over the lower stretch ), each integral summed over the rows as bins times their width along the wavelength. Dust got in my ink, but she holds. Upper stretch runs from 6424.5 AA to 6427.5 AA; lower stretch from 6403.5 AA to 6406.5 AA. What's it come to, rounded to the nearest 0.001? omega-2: -0.009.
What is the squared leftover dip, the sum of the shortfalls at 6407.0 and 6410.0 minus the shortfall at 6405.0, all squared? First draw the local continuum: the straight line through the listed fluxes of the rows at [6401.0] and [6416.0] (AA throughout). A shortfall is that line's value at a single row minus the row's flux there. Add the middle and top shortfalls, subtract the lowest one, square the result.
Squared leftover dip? 0.48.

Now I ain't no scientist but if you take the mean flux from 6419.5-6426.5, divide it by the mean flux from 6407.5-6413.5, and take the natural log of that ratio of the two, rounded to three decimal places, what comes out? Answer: -0.033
